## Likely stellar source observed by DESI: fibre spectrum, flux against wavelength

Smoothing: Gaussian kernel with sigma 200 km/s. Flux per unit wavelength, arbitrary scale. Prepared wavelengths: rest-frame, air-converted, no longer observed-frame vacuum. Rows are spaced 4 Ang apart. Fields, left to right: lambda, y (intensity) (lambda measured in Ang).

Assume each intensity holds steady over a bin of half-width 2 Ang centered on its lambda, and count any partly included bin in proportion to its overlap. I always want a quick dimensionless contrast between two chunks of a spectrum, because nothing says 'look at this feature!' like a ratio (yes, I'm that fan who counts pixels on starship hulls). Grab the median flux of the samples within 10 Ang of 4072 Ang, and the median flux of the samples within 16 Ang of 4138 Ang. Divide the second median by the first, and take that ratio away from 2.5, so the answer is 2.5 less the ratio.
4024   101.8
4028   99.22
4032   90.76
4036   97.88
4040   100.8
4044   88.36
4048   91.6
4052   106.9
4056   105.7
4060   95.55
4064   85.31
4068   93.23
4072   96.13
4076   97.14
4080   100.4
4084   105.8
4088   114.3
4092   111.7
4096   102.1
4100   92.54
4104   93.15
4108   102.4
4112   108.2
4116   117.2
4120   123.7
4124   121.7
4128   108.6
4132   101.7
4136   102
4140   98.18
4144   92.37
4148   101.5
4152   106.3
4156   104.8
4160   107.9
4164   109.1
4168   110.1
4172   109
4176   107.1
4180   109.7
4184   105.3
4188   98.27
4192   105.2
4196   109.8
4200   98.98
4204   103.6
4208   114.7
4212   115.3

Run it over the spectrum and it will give 1.44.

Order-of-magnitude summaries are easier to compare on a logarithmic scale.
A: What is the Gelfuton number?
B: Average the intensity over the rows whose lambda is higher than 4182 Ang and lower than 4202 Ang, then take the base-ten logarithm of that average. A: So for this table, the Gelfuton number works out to 2.01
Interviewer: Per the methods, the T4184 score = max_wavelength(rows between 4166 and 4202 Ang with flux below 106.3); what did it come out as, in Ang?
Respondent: 4200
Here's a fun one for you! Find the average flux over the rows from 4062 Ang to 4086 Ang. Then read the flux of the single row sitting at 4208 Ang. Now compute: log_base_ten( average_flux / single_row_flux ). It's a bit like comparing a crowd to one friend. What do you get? -0.076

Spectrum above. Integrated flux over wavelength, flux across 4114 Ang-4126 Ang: 1450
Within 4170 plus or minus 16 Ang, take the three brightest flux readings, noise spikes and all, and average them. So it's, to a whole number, 110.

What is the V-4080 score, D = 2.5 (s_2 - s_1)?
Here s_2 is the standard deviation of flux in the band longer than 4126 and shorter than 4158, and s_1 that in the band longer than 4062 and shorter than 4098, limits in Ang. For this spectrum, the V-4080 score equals -10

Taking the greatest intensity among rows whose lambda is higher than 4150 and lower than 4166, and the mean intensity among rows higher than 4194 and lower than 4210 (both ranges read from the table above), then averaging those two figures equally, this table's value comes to 107.9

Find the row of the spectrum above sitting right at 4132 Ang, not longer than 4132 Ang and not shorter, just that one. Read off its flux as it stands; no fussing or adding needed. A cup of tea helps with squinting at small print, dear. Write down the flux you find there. 101.7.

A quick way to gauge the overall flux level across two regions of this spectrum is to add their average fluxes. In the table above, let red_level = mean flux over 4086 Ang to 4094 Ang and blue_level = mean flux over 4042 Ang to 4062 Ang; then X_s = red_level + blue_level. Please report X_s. 211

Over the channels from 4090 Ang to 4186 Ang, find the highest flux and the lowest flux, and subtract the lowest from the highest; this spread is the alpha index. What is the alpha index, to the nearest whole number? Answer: 31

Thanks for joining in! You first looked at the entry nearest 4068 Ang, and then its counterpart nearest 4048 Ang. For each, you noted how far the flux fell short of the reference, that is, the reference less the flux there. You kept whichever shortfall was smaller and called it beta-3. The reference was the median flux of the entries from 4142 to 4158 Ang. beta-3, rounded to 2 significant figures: 9.9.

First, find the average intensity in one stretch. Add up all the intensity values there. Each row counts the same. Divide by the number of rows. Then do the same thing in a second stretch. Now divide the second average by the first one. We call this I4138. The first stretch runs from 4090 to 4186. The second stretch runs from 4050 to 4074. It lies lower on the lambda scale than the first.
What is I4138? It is 0.92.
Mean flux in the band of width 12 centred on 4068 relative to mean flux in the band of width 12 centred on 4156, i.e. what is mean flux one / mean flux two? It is 0.86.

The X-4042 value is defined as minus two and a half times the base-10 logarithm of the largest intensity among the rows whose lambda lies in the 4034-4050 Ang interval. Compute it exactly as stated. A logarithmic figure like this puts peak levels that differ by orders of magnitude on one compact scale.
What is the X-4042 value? -5.01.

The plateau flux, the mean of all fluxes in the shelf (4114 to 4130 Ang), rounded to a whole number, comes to 118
